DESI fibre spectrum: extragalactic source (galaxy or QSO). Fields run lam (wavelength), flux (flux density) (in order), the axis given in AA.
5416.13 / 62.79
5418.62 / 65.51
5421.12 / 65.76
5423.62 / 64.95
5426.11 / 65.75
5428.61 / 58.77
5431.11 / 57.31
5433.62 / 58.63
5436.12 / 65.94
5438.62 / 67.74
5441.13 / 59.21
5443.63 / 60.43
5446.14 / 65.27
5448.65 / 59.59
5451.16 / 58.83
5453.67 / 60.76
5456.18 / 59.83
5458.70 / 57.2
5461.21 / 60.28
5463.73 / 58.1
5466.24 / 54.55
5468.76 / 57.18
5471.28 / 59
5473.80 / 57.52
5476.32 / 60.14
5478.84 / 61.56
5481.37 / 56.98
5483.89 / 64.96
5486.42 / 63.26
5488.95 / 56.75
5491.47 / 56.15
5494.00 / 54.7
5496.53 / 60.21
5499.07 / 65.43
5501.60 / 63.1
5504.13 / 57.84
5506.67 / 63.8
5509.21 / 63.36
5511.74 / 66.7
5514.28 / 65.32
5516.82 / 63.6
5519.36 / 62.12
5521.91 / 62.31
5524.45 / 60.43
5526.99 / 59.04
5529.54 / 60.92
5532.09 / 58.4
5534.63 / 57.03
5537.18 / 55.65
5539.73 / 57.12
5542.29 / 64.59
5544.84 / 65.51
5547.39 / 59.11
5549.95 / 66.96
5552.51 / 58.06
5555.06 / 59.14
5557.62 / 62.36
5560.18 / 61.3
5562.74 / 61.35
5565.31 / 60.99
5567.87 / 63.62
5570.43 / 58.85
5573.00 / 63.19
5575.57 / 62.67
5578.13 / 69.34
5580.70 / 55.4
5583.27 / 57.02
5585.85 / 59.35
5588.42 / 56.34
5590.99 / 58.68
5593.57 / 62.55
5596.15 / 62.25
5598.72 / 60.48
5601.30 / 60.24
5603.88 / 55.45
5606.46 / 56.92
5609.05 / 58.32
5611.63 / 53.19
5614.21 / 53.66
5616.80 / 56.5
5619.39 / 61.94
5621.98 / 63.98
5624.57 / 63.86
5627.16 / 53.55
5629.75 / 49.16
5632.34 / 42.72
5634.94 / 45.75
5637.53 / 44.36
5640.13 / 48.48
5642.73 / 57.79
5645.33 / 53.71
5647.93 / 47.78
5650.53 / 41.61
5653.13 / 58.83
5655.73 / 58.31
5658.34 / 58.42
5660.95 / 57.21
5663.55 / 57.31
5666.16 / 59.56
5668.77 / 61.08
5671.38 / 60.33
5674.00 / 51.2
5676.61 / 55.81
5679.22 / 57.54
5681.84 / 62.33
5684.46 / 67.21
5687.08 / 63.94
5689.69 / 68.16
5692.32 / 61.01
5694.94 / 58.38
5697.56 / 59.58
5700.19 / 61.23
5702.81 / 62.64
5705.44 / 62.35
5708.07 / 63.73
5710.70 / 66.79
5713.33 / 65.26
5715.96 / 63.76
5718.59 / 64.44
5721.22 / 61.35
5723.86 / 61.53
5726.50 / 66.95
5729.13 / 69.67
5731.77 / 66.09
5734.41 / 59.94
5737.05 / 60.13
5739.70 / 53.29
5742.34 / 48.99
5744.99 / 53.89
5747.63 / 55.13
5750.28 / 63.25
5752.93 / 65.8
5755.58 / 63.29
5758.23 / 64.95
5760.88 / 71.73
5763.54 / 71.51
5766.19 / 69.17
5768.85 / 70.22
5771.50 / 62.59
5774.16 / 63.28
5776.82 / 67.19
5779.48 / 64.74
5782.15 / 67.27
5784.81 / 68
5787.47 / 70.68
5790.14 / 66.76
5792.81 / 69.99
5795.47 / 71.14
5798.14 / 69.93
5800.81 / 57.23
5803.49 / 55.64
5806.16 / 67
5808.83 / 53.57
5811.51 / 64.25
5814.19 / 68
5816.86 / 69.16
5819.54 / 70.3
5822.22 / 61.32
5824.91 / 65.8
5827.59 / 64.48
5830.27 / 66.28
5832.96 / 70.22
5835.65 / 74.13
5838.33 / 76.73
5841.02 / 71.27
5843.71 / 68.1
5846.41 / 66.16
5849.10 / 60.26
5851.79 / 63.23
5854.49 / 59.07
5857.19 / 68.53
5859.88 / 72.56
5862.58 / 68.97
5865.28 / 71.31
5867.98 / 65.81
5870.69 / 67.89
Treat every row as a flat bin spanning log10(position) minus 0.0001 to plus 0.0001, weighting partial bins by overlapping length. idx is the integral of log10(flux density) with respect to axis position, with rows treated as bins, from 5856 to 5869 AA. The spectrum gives 24.0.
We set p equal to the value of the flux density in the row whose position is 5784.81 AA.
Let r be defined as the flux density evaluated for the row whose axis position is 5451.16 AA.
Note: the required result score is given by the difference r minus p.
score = -9.2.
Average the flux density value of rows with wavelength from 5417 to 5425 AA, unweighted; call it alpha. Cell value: 65.4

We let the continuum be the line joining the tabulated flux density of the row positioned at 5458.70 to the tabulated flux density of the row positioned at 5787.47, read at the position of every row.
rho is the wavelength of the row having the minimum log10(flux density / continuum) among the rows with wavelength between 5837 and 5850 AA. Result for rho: 5849.10 AA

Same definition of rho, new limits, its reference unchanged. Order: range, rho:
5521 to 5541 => 5537.18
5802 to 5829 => 5808.83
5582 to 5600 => 5588.42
